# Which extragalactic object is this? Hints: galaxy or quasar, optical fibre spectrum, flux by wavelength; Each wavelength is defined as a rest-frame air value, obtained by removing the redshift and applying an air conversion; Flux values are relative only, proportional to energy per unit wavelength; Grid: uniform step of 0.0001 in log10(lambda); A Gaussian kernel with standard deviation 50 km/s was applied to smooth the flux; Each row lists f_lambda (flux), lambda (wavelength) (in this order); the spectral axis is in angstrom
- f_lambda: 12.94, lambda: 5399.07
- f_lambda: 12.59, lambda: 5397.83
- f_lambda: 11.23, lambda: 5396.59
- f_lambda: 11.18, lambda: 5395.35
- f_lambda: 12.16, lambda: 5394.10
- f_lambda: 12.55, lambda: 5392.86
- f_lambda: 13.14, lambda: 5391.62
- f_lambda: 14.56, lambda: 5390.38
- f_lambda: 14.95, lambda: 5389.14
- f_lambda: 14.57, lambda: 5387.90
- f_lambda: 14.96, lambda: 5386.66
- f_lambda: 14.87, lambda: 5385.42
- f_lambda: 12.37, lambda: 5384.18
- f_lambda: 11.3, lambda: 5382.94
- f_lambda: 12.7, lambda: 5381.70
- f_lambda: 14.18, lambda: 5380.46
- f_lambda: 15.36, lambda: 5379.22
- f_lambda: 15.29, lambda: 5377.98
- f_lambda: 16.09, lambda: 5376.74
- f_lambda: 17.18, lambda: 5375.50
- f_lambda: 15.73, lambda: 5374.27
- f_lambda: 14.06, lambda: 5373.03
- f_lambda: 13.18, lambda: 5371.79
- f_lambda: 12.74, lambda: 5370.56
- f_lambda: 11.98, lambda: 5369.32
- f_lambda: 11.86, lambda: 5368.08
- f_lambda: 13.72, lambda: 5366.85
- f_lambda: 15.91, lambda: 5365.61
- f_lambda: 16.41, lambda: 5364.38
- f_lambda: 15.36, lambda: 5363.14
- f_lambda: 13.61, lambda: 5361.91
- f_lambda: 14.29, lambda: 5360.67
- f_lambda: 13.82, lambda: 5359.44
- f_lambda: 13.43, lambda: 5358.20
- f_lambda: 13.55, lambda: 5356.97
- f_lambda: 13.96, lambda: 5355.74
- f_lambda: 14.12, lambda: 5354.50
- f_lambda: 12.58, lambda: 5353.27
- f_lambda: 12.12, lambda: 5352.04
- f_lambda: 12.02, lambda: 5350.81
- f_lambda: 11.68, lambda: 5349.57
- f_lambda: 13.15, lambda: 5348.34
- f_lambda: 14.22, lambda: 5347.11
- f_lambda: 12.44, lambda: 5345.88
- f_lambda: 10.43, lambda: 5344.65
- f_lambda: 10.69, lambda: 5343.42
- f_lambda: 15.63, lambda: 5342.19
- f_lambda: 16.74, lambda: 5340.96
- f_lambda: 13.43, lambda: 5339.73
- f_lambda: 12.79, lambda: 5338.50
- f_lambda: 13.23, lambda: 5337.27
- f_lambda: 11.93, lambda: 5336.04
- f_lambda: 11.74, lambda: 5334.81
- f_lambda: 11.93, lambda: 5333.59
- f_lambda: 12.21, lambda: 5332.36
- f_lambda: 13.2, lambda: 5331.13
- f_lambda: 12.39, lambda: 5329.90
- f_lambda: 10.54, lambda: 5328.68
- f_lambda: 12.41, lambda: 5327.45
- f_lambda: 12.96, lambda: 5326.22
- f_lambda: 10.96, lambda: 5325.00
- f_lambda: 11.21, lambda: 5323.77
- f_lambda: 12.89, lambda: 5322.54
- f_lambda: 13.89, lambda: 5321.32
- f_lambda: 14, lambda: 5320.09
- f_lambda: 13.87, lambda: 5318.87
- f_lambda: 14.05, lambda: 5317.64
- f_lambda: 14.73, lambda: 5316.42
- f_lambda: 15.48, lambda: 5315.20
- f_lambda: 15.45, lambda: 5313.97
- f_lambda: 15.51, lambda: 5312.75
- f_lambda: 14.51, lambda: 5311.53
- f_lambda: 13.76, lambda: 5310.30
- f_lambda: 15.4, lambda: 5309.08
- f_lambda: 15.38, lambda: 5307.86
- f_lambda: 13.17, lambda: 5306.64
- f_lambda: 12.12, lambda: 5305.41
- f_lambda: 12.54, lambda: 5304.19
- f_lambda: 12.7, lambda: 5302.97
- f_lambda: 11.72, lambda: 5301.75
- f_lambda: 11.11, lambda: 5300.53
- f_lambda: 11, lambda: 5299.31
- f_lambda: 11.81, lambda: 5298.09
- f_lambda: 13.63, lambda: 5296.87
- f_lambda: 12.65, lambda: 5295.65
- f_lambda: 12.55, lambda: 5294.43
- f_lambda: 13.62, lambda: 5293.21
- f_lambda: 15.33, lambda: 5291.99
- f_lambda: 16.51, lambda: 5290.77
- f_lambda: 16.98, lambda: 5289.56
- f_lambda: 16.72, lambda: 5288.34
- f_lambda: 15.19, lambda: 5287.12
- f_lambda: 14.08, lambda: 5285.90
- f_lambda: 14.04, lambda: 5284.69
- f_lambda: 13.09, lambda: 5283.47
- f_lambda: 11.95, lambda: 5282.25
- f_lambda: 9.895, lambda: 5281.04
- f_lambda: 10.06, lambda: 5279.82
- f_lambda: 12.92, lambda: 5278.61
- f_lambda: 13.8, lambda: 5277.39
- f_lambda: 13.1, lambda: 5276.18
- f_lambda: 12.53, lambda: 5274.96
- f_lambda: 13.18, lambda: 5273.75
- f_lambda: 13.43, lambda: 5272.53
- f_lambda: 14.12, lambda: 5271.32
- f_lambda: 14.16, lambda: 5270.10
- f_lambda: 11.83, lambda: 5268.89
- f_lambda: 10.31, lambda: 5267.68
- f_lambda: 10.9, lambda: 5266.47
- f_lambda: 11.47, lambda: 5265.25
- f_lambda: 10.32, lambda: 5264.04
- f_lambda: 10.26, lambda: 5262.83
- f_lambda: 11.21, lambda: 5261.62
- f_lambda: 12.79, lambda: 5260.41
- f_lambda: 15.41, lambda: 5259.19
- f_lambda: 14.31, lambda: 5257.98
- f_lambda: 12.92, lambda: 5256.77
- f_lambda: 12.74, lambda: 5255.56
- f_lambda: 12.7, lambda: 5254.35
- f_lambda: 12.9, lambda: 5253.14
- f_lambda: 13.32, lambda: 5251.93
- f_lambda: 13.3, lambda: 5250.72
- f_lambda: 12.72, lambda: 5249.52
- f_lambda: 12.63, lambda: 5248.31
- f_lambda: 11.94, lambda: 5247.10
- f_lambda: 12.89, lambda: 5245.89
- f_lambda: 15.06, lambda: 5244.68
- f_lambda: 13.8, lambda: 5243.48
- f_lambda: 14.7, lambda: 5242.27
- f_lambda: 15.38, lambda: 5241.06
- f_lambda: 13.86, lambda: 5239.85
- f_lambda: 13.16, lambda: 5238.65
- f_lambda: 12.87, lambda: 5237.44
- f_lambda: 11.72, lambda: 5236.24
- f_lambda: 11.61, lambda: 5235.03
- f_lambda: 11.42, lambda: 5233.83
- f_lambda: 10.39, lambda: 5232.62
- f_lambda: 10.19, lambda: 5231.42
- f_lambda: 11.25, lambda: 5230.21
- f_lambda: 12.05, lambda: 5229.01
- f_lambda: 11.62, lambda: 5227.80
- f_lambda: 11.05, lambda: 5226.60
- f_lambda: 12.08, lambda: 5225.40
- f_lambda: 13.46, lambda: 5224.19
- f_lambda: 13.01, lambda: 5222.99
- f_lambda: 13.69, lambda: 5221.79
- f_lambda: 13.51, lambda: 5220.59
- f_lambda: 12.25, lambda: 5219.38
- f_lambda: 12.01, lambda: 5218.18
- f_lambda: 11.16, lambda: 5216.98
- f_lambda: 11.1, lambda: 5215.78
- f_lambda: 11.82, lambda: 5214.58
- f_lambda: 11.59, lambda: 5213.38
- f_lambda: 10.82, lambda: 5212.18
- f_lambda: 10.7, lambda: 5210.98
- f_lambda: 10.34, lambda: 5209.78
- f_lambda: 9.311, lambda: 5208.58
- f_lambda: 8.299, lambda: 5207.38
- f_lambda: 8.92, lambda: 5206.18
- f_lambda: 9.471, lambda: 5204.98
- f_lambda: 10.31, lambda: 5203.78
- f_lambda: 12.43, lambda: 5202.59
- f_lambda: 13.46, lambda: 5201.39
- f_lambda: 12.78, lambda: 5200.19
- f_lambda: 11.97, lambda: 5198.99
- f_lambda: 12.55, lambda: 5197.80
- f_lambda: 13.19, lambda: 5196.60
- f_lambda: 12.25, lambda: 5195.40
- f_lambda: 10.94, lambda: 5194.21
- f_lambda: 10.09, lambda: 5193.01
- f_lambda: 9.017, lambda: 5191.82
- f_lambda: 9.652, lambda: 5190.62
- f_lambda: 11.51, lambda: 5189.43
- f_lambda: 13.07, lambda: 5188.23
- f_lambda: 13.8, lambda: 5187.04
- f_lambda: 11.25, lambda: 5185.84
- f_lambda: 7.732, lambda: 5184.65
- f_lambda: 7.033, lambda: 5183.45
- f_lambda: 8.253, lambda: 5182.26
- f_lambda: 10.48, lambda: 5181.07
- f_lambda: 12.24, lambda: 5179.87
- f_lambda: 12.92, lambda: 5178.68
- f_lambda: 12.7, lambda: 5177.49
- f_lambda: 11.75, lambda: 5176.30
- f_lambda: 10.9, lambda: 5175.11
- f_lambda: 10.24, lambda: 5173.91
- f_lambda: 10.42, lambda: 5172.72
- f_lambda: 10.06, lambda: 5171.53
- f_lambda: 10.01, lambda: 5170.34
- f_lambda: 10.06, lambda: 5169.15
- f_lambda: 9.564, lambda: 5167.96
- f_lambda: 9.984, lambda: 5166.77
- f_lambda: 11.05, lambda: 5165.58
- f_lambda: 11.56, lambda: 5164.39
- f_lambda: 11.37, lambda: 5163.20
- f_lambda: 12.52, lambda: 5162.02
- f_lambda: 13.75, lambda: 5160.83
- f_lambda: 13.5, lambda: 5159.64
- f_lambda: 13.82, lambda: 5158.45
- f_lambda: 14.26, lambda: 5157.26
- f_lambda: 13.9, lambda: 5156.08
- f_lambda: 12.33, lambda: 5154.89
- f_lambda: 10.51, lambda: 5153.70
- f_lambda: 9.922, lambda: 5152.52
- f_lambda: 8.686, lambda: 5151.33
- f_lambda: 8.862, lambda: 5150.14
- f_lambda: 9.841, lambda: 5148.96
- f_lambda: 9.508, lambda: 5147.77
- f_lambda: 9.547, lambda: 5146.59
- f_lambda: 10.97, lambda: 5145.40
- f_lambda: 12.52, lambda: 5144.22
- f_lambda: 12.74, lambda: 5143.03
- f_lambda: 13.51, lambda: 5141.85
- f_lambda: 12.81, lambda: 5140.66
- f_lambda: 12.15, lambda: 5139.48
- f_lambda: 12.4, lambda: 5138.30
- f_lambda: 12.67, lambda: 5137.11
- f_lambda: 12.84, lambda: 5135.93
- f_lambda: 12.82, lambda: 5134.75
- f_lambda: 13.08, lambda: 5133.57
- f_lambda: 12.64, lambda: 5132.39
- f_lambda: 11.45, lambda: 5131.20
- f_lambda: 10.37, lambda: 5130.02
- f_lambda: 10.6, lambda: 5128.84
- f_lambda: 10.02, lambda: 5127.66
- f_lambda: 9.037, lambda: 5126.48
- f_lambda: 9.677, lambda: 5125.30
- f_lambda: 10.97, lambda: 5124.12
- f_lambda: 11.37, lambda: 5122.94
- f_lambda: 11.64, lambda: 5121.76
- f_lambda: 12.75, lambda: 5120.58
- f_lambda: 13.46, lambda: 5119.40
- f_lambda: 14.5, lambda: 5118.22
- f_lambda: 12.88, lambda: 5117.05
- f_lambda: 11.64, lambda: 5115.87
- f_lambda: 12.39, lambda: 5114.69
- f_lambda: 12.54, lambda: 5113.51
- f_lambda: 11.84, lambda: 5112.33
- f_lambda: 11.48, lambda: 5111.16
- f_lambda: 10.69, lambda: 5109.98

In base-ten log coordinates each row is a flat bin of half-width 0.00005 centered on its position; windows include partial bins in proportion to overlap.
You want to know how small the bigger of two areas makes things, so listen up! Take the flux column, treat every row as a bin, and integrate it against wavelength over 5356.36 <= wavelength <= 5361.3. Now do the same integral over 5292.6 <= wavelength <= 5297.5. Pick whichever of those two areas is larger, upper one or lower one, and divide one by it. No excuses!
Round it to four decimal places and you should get 0.0147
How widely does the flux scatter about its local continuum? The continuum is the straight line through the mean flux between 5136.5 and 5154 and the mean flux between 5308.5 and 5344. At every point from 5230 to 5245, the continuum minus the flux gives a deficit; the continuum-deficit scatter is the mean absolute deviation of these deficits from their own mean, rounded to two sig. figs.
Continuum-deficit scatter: 1.5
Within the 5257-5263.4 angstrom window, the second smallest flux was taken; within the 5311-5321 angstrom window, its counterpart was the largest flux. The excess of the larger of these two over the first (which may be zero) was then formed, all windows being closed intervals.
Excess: 4.3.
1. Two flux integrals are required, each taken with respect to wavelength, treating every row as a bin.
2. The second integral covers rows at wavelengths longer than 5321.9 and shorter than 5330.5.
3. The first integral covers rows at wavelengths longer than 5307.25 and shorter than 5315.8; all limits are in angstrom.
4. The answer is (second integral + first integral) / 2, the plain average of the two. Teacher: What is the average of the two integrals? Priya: 116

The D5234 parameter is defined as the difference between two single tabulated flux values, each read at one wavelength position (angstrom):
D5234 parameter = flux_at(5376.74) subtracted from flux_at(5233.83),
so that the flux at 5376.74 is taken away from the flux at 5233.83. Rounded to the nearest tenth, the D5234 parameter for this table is -4.7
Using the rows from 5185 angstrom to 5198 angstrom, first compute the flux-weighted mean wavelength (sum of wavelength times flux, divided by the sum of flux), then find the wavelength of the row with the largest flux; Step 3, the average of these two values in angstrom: 5189.4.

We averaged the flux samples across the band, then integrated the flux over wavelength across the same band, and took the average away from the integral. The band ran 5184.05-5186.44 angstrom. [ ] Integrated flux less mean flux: 13.2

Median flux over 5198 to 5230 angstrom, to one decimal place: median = 11.7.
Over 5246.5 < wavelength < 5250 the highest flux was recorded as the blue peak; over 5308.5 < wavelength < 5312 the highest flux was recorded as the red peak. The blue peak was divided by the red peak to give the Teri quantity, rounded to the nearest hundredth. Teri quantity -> 0.83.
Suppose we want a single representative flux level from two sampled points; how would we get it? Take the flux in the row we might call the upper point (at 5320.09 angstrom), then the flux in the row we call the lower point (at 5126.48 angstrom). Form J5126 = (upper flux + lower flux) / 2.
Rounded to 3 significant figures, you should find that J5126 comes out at 11.5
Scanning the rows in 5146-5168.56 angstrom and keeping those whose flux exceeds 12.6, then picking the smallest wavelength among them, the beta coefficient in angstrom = 5156.08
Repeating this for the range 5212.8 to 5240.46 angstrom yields 5220.59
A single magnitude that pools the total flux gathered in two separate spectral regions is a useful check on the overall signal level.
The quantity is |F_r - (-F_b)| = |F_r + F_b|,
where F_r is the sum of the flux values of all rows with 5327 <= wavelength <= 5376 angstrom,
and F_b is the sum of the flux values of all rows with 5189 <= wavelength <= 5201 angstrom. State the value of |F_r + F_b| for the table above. 646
